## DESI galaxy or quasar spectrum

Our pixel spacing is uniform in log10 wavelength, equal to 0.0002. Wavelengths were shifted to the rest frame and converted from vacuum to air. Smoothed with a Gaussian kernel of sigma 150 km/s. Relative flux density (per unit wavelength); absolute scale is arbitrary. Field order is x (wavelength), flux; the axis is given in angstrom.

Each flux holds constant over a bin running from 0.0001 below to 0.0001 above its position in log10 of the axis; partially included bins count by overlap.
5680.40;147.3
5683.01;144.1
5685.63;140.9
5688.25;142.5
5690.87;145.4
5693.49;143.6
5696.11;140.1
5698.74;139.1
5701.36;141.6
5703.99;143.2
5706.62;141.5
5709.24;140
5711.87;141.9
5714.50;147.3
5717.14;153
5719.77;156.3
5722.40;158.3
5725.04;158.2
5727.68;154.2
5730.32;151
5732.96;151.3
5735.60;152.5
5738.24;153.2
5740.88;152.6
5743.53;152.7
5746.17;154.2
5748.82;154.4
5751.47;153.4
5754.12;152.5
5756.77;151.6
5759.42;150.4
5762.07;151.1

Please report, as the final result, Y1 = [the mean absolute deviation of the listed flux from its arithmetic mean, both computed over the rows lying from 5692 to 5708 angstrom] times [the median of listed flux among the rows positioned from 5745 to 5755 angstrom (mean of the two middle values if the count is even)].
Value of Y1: 197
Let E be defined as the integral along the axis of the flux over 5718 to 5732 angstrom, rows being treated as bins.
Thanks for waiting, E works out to 2175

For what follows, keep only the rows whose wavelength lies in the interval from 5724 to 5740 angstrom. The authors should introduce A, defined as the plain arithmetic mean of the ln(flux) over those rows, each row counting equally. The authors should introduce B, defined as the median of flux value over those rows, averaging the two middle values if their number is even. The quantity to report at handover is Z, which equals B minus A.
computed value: 148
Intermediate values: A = 5.03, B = 153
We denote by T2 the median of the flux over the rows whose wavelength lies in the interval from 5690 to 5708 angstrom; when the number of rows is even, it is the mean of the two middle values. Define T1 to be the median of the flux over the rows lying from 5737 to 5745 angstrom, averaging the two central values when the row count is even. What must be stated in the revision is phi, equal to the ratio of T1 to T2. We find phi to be 1.08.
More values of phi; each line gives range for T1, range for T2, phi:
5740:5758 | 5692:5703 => 1.08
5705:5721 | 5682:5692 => 1.01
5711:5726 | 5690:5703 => 1.09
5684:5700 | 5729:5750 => 0.93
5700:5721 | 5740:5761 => 0.93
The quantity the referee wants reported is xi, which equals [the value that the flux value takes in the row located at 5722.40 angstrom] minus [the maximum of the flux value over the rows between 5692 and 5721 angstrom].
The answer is 2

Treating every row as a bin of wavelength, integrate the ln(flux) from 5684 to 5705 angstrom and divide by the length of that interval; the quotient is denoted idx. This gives 4.96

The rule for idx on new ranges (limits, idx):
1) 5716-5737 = 5.04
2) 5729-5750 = 5.03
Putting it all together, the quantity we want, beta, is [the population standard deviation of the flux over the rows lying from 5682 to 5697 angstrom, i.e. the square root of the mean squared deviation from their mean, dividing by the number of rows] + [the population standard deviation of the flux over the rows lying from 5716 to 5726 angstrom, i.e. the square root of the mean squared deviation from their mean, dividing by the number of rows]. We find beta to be 4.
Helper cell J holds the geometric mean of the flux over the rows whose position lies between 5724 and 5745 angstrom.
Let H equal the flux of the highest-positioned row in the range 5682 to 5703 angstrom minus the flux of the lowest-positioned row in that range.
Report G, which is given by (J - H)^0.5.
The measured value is 12.5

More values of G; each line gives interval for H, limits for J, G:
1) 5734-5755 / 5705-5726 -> 12.2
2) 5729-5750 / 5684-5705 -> 11.8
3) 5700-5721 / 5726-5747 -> 11.7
